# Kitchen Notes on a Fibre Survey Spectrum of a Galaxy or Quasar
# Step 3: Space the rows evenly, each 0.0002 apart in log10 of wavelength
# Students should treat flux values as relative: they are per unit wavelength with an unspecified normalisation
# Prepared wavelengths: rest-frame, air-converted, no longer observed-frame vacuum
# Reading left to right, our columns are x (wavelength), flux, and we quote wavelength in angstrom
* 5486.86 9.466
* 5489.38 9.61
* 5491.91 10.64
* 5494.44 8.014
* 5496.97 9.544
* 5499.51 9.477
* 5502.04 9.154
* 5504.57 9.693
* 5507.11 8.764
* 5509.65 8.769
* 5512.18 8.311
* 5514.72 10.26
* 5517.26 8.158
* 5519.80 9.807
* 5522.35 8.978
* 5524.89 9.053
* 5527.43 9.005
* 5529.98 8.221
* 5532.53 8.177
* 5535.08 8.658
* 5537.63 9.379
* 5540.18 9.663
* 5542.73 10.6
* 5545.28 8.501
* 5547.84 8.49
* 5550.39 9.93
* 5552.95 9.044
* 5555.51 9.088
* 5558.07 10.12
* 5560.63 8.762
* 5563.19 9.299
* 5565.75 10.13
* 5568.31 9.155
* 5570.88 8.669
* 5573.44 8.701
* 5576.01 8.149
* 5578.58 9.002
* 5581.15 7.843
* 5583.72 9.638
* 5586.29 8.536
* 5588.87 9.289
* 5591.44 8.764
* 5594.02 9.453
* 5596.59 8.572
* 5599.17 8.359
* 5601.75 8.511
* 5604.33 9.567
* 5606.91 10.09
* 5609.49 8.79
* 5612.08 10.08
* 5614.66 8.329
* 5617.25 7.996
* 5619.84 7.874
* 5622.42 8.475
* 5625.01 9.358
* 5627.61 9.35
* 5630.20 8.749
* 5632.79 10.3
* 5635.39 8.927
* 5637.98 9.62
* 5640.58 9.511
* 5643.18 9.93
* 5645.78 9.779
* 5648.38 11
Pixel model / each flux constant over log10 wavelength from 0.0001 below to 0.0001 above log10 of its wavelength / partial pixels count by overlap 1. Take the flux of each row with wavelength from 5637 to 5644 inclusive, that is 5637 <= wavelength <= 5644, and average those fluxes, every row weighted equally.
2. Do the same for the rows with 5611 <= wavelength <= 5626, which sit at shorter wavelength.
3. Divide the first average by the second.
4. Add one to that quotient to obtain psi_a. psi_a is 2.12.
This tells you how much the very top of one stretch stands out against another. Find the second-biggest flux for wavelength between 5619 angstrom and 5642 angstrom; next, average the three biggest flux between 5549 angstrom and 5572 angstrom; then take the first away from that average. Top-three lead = 0.44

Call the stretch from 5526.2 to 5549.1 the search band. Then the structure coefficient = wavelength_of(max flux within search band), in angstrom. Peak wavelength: 5542.73 angstrom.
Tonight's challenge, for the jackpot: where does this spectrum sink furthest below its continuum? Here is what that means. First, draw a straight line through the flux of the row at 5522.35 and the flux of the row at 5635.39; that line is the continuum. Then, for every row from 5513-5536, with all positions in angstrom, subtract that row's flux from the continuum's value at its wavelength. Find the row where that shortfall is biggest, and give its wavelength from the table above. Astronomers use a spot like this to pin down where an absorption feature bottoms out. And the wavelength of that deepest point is 5517.26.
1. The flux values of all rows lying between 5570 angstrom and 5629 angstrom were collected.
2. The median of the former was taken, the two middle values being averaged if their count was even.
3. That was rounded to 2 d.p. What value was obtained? 8.70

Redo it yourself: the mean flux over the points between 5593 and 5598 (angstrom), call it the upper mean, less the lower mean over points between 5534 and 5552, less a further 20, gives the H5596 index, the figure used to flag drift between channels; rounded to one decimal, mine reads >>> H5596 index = -20.3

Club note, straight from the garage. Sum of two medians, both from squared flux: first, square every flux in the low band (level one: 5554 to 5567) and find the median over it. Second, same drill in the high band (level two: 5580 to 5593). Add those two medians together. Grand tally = 163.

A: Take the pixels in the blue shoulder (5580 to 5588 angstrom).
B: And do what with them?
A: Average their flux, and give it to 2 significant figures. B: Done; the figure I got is 8.7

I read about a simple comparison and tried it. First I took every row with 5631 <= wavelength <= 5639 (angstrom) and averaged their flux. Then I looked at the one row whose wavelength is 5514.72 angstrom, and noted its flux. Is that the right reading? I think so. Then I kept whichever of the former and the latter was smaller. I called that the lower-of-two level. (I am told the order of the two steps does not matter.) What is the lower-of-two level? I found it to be 9.6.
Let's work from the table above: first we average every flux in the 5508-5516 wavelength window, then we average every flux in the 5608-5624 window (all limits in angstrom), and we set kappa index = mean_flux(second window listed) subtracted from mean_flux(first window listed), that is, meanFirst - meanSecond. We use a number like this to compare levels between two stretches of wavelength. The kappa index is 0.5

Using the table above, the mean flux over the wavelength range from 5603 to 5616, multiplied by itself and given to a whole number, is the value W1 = 88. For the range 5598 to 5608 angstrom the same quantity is 83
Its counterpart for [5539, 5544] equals 103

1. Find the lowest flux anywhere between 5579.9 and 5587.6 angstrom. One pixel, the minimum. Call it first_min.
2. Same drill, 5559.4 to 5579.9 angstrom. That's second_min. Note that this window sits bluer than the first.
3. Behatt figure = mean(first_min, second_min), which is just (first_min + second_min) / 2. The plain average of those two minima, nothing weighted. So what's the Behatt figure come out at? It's 8.00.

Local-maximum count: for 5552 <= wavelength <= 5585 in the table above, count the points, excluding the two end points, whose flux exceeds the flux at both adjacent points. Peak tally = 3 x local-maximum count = 12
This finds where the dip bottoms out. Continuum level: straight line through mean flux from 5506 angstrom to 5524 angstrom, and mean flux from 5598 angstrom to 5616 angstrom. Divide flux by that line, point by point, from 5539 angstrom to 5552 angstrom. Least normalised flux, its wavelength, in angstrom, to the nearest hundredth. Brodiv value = 5547.84 angstrom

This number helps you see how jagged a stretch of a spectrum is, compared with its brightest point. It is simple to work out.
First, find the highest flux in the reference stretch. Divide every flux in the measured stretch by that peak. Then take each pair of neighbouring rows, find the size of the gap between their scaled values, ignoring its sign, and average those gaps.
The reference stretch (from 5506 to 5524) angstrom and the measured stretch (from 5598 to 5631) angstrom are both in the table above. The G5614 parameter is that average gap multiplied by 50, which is 3.5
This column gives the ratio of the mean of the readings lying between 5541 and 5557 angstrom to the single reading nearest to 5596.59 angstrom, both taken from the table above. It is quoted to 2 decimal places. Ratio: 1.08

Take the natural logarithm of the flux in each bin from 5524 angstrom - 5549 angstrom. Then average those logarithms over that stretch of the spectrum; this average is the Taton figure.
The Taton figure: 2.19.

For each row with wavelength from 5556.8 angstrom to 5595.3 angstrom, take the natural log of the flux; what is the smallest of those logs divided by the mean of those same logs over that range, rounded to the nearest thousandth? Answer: 0.937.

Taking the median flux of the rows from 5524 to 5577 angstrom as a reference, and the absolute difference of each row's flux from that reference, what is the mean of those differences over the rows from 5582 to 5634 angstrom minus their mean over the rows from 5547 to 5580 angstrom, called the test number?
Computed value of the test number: 0.16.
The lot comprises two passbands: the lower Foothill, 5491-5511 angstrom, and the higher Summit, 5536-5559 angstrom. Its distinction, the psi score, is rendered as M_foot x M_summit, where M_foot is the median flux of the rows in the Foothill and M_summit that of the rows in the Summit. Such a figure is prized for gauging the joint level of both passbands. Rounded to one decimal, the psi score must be 87.4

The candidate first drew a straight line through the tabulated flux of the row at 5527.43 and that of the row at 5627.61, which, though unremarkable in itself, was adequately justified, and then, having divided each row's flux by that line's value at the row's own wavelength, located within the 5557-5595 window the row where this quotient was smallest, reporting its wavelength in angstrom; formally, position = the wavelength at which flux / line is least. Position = 5581.15 angstrom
